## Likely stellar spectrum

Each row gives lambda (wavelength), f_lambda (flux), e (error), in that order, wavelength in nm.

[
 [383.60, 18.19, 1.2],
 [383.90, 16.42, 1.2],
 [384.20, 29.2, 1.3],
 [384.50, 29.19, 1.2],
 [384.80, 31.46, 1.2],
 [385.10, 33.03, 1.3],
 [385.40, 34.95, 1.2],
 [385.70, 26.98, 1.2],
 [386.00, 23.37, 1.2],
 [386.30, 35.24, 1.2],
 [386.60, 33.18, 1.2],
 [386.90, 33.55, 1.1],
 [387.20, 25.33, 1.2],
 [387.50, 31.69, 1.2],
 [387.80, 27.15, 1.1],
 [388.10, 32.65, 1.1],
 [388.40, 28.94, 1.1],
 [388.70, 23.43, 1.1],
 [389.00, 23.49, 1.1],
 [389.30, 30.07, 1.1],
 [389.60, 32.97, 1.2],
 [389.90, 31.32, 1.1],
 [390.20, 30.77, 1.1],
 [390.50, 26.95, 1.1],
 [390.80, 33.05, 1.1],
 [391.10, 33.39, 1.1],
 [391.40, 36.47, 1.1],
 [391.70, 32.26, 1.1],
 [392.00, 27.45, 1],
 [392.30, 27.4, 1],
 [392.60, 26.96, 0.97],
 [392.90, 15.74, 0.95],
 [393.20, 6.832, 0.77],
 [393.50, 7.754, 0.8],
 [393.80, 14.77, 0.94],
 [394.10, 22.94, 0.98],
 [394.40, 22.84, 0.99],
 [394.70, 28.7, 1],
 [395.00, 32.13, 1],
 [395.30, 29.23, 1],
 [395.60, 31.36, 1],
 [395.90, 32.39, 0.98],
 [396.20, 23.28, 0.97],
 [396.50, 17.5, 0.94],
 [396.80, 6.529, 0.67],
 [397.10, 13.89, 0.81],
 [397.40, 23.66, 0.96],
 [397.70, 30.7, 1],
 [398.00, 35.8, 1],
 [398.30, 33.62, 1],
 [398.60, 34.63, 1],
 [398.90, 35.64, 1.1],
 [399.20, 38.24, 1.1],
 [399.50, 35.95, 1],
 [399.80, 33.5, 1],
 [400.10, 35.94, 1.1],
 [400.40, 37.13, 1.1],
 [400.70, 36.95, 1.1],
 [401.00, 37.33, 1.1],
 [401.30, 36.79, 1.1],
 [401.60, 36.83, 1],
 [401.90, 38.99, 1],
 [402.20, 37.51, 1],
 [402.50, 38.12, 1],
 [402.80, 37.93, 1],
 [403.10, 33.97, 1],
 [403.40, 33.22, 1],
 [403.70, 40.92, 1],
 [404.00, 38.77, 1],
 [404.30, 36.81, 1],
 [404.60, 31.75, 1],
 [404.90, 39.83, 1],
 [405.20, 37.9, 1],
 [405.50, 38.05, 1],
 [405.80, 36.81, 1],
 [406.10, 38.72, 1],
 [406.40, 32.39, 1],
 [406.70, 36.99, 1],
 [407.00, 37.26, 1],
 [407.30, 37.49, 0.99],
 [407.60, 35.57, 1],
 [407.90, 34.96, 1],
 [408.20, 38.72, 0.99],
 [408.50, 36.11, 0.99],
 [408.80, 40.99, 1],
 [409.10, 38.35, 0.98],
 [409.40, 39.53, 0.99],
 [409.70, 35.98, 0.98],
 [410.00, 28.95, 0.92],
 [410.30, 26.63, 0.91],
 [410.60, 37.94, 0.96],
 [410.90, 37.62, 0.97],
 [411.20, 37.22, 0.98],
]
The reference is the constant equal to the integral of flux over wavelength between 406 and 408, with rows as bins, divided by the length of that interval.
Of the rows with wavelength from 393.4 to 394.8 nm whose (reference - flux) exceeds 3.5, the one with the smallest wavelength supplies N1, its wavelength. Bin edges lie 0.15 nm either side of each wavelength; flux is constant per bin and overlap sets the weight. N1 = 393.50 nm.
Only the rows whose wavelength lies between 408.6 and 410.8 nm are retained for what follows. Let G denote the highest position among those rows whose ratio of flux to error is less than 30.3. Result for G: 410.30 nm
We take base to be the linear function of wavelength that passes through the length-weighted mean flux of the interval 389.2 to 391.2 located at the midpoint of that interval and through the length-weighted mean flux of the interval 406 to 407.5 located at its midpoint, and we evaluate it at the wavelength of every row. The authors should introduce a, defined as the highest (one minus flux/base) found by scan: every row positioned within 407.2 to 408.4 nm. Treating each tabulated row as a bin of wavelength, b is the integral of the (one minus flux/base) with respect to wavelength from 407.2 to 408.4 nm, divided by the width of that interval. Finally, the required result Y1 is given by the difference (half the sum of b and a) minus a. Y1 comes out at -0.02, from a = 0.05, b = 0.00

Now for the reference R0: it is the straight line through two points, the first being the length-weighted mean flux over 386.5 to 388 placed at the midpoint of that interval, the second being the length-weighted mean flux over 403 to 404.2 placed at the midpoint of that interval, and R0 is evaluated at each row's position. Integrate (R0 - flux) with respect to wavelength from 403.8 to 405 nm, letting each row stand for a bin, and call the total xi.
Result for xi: 0.4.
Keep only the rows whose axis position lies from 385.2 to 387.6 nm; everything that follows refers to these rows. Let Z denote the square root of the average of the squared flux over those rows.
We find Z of 30.8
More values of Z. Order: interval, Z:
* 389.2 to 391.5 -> 32.0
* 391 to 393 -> 29.2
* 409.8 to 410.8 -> 31.6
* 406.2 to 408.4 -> 36.2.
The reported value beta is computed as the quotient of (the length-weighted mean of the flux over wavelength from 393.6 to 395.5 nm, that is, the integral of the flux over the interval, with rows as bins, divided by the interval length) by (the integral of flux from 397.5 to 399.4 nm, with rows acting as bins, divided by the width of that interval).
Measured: 0.72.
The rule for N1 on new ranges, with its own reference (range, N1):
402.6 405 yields 404.60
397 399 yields 397.10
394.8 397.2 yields 395.00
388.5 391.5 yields 388.70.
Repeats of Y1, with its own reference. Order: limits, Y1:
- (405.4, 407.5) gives -0.06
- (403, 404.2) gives -0.05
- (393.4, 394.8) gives -0.18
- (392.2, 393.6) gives -0.16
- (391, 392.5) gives -0.06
